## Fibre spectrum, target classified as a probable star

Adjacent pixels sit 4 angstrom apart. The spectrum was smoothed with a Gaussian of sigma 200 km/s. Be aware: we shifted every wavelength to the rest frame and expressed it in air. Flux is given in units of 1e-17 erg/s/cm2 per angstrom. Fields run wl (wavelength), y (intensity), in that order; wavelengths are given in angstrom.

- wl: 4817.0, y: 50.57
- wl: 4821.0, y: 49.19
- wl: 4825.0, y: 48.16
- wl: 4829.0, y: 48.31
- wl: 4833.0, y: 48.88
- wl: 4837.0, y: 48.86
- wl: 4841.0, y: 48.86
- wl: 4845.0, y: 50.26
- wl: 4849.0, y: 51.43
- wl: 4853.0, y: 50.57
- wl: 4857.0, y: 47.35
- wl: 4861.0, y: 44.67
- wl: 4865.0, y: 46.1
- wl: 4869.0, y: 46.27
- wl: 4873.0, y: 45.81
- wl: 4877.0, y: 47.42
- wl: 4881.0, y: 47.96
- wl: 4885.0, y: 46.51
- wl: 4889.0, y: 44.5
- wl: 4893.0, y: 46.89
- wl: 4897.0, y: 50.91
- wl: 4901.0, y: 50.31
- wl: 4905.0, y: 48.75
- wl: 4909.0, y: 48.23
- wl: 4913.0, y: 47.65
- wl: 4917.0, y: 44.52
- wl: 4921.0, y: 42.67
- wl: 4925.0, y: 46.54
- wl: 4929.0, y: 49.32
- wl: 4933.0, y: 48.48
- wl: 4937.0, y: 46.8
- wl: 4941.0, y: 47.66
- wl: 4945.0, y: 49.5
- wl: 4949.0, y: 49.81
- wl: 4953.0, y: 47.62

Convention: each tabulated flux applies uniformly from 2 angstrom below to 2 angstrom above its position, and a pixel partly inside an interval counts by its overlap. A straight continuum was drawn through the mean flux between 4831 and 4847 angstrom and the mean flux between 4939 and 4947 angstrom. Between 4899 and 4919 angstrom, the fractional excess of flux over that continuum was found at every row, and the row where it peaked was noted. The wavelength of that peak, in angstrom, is 4901.0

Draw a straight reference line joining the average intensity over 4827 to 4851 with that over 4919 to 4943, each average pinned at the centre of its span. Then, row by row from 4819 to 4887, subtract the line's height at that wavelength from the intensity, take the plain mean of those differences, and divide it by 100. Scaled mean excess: -0.010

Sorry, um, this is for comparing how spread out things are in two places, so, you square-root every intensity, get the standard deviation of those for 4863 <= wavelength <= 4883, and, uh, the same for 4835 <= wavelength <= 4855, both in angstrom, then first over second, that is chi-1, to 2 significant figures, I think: 0.85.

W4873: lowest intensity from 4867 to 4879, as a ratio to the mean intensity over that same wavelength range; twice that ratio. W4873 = 1.97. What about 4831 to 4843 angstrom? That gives 2.00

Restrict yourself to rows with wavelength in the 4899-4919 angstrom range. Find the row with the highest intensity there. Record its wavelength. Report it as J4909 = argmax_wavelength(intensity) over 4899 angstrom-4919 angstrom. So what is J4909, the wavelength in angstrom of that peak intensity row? 4901.0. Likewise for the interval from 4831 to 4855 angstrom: 4849.0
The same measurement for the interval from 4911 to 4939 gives 4929.0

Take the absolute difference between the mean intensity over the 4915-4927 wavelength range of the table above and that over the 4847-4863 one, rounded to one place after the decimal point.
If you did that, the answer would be 3.9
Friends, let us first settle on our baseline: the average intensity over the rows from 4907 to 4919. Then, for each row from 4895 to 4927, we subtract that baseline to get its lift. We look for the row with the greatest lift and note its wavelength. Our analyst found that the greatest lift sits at 4897.0 angstrom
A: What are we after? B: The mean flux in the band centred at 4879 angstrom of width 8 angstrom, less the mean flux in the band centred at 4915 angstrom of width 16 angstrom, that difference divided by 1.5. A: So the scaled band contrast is 1.3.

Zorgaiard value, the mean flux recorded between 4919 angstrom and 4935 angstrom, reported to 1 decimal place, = 46.8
